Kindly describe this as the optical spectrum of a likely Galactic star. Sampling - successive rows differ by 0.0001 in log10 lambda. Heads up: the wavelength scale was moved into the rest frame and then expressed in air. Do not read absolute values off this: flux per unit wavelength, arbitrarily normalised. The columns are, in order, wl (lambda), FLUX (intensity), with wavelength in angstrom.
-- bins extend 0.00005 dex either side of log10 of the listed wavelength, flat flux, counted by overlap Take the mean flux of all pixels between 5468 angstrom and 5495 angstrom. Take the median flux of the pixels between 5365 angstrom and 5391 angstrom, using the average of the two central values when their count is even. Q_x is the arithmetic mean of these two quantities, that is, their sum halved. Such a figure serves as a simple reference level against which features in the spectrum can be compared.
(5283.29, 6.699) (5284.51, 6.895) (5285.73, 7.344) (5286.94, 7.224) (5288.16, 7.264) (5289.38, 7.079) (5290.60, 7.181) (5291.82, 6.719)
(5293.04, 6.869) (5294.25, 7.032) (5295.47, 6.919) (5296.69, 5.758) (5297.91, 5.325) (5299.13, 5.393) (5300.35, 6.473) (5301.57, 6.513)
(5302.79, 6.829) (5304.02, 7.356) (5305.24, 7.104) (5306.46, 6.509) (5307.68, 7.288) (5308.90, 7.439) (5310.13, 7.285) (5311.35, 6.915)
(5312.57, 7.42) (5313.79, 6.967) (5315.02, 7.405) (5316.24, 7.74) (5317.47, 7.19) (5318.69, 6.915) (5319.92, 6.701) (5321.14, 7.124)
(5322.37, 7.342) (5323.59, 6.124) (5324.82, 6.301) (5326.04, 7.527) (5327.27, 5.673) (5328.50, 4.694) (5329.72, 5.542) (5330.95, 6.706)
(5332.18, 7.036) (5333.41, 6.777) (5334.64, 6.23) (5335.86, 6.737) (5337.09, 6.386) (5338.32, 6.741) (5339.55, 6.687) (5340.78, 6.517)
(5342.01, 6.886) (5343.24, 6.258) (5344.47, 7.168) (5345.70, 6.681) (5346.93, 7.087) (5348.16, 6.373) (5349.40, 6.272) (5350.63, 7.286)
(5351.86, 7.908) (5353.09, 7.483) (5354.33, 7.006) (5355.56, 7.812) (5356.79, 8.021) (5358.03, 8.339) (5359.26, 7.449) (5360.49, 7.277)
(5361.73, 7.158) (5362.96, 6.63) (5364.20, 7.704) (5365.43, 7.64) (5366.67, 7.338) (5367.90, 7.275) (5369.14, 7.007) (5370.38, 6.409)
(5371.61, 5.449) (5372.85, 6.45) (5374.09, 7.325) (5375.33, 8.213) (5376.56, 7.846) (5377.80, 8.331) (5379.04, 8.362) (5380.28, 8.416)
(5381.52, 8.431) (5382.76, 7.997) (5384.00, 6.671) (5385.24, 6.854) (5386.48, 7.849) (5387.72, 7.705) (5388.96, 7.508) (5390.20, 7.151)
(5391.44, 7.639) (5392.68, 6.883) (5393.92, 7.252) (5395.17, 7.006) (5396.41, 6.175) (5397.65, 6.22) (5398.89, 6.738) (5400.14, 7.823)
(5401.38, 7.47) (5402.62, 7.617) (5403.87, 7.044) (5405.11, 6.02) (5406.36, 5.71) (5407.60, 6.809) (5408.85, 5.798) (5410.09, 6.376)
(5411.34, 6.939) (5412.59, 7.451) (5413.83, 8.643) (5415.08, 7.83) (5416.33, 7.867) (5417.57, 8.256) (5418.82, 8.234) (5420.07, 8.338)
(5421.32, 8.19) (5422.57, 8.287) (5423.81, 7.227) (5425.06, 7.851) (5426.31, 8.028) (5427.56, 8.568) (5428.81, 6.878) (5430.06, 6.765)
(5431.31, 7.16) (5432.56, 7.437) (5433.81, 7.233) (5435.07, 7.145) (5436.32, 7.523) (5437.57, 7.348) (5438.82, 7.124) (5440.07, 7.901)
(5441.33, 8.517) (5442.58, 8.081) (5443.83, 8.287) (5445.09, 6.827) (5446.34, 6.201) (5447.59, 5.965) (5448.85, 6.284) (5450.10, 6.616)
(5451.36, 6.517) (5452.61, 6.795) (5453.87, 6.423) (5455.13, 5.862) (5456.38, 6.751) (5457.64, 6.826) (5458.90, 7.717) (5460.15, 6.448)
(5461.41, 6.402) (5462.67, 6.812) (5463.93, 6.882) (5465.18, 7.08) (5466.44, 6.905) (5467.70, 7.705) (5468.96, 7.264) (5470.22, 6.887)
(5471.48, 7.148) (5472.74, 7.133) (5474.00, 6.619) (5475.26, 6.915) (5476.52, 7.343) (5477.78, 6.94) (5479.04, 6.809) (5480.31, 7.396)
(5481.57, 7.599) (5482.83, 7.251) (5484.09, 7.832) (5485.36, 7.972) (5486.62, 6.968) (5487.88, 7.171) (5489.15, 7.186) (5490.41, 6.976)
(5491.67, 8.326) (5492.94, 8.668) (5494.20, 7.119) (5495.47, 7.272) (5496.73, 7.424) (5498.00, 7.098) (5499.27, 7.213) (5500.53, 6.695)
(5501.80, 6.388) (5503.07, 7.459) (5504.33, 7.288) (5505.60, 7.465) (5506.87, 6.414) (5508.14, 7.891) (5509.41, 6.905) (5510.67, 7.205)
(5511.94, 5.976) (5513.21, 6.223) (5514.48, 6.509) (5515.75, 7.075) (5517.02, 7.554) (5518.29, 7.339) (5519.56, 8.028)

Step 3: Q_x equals 7.41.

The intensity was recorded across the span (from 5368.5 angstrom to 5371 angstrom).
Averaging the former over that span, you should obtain 6.7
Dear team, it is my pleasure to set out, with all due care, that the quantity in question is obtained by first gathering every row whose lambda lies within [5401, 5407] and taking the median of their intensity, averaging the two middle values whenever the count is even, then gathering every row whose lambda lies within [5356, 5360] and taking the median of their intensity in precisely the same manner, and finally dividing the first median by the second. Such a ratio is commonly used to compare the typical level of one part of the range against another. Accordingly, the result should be 0.88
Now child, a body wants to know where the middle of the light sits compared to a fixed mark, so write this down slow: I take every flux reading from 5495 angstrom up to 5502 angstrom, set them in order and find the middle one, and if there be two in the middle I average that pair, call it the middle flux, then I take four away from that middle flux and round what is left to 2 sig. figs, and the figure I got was 3.2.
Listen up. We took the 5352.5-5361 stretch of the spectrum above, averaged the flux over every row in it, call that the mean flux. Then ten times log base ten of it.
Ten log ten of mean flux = 8.8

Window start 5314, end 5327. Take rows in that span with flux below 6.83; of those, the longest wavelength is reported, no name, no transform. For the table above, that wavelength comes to 5324.82 angstrom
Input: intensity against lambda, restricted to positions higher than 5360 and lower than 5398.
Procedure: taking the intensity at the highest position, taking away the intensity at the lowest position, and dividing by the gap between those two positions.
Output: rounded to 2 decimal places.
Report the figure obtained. -0.03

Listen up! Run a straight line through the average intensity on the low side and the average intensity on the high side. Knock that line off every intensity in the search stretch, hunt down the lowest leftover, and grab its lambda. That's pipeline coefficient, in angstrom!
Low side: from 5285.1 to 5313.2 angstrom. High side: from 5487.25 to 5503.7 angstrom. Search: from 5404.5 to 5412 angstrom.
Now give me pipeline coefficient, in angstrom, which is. 5406.36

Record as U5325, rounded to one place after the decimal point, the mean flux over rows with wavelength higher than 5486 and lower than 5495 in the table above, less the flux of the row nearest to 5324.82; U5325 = 1.2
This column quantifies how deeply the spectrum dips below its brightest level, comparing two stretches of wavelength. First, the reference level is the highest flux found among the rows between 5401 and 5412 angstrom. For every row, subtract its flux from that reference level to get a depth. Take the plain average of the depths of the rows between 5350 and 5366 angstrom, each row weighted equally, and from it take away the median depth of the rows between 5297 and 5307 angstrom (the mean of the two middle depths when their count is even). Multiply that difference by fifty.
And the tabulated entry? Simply -50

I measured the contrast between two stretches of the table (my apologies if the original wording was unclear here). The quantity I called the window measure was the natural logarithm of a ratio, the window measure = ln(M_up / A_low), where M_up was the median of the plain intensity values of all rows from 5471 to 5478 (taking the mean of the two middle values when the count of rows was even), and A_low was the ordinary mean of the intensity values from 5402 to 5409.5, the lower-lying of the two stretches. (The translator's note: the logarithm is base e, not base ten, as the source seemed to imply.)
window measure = 0.08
